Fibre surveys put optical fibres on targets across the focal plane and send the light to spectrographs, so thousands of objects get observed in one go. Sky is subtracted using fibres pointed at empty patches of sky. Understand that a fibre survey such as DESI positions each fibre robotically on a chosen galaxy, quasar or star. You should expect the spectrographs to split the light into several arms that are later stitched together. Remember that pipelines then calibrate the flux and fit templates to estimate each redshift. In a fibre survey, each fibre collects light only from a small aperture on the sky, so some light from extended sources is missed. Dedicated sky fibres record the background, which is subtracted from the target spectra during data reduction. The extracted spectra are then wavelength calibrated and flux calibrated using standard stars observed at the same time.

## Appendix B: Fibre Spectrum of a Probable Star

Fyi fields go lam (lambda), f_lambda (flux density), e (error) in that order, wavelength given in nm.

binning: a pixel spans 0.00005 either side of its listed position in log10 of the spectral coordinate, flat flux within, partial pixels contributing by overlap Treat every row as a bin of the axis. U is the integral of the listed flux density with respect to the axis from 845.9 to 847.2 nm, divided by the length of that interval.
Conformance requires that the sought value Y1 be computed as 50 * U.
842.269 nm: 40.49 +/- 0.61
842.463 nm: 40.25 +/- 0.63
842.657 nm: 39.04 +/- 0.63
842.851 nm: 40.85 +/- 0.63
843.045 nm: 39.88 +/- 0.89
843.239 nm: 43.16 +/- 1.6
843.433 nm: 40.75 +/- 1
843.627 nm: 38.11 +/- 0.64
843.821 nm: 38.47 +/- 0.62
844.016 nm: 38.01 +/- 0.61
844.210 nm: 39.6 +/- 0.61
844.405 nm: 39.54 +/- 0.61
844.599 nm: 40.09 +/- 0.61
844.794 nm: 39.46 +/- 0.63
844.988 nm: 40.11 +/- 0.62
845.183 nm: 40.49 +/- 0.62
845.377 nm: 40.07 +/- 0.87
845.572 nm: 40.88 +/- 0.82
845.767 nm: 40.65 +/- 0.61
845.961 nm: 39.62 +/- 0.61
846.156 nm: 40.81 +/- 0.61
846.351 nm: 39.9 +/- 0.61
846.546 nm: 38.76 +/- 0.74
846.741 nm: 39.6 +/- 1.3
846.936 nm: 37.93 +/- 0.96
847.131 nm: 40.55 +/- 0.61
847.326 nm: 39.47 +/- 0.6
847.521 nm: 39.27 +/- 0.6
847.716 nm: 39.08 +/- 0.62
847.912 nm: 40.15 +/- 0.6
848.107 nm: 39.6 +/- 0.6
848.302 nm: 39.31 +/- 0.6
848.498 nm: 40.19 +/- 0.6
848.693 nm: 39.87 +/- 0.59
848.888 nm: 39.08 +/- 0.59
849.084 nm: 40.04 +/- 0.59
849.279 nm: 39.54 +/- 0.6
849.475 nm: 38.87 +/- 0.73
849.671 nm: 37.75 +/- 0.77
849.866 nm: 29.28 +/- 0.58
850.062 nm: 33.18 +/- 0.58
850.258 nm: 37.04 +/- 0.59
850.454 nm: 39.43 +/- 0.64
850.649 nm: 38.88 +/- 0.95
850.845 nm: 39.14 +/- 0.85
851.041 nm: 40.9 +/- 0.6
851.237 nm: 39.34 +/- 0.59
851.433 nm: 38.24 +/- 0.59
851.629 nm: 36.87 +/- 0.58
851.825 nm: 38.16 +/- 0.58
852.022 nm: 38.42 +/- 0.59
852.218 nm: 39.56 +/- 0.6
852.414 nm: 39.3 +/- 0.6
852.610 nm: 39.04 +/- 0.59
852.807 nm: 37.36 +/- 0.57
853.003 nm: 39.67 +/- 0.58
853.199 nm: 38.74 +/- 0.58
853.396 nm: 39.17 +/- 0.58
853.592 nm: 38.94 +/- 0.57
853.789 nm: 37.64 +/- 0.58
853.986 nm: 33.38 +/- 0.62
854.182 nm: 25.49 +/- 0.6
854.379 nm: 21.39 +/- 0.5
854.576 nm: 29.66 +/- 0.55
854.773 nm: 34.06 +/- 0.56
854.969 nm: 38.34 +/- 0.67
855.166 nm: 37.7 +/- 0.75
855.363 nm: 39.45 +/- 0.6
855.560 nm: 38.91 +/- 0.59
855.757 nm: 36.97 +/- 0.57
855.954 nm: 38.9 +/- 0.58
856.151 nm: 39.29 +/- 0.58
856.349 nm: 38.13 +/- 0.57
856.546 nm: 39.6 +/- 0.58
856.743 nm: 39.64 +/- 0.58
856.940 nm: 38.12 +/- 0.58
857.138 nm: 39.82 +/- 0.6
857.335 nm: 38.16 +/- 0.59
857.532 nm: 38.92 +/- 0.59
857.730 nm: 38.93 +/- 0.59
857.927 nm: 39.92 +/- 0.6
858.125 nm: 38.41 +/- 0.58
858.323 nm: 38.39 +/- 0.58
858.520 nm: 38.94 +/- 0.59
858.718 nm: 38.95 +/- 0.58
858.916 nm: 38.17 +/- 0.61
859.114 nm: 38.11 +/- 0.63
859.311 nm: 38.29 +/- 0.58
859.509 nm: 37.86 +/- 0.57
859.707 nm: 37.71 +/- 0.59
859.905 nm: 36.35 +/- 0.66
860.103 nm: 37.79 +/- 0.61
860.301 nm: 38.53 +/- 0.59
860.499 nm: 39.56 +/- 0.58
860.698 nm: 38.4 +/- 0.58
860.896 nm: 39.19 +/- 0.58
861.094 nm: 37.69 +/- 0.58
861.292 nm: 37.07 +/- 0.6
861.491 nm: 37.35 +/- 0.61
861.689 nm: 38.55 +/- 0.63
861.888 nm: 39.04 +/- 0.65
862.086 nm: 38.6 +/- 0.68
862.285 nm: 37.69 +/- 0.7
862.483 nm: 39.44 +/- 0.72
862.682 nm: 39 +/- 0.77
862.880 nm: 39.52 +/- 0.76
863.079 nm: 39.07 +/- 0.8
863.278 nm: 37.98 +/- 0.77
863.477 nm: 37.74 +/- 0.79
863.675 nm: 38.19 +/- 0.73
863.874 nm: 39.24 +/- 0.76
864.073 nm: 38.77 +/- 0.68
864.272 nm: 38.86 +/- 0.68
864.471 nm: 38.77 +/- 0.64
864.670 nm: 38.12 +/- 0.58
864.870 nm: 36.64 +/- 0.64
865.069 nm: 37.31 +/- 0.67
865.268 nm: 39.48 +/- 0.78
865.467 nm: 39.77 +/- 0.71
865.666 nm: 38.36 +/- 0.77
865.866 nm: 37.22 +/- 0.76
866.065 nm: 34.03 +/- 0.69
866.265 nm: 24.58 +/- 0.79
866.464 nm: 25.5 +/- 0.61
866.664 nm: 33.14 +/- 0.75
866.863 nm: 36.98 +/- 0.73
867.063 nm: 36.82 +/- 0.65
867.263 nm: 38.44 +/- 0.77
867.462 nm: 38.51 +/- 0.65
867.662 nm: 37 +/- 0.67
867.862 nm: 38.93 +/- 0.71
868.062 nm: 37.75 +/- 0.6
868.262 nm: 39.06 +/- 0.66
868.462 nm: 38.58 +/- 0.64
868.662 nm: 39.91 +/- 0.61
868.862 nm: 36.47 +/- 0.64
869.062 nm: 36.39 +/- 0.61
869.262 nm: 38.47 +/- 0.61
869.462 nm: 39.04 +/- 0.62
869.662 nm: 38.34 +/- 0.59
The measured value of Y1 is 1978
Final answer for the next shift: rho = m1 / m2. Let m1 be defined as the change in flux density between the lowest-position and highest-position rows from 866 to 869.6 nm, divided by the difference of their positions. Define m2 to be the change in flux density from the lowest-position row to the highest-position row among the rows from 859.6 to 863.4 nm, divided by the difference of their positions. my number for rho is 19.5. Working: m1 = 1.5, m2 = 0.08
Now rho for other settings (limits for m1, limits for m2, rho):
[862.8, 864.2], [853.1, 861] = -10.8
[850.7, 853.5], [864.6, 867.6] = 0.1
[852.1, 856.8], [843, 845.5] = 0.2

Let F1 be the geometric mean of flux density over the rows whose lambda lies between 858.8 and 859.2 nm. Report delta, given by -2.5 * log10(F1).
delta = -3.95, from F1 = 38.1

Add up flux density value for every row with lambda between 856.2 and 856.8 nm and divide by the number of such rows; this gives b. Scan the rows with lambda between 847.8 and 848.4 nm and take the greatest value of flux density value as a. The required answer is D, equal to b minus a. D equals -1.0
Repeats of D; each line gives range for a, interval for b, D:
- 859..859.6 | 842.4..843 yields 1.8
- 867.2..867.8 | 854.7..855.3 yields -1.8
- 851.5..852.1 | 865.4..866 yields 0.0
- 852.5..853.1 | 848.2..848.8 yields 0.1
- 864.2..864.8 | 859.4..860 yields -1.6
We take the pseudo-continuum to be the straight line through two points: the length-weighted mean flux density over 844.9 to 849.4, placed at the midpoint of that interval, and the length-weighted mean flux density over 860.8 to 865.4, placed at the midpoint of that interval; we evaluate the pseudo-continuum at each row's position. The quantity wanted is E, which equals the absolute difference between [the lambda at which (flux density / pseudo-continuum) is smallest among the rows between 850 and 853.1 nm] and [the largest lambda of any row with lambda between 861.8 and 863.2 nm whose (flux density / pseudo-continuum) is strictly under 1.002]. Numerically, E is 12.22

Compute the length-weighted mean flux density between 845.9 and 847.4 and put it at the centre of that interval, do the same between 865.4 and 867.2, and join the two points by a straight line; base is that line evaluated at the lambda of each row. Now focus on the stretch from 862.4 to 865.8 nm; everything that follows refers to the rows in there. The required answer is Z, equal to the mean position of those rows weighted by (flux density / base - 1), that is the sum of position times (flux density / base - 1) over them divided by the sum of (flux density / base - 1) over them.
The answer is 864.10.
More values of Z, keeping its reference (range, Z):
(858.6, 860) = 859.20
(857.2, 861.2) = 859.28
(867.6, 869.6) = 868.59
